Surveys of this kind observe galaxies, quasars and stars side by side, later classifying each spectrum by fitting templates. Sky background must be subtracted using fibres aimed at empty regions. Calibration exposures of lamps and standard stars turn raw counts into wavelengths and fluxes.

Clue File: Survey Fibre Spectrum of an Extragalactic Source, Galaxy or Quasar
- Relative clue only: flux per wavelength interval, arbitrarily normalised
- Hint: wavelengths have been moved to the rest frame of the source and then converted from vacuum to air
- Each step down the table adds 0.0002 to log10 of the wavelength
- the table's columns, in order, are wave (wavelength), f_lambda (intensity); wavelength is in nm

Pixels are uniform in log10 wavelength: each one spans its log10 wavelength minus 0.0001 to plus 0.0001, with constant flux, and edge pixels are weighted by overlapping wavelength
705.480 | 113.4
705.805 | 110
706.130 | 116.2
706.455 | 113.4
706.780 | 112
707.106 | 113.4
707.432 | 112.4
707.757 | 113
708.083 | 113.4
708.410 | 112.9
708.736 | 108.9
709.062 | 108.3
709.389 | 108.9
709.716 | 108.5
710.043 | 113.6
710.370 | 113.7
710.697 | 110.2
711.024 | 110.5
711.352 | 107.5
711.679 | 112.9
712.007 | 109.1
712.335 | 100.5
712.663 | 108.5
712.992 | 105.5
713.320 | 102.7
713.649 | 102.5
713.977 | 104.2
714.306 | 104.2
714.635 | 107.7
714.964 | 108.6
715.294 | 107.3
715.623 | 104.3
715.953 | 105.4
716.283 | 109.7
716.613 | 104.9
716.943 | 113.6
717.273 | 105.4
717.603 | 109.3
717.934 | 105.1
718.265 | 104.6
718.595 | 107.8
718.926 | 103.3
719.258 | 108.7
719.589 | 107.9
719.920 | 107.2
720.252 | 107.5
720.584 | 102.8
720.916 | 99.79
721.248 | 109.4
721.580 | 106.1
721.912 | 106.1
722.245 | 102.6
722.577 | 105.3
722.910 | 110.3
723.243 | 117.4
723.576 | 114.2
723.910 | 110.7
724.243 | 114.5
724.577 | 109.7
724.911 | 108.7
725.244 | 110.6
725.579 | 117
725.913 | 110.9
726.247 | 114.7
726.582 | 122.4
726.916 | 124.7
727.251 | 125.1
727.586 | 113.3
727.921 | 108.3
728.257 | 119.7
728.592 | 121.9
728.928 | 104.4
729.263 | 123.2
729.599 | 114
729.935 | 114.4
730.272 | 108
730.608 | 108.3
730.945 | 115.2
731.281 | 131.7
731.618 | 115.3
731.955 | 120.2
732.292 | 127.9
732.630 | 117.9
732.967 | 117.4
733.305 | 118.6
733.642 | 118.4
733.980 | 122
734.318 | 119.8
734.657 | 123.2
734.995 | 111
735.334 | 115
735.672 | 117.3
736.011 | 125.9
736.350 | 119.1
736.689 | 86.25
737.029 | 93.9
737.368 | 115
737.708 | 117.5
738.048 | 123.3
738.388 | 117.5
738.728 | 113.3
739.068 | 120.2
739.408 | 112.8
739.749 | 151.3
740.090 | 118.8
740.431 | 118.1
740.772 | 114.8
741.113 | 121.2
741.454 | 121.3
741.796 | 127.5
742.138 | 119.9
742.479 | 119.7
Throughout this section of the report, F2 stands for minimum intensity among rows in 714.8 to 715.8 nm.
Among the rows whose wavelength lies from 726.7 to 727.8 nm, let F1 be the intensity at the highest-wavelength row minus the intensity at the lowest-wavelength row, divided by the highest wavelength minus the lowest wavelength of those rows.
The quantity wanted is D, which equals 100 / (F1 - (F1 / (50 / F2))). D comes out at 5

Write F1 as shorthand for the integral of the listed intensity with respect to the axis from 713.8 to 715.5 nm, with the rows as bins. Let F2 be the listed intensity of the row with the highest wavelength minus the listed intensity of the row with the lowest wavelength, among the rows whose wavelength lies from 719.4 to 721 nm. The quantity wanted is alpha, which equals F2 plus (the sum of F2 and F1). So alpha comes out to 165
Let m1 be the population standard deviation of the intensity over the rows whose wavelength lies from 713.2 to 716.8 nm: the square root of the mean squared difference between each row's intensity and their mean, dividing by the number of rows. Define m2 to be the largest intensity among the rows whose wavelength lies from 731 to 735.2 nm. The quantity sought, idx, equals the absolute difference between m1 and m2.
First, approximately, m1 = 2.3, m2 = 131.7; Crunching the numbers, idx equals 129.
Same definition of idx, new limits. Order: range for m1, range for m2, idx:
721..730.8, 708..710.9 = 107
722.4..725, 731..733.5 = 128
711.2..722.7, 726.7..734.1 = 129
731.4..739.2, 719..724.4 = 108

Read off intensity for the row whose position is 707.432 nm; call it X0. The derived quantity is 112.4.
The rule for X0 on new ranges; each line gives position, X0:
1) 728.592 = 121.9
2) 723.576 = 114.2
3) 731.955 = 120.2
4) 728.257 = 119.7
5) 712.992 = 105.5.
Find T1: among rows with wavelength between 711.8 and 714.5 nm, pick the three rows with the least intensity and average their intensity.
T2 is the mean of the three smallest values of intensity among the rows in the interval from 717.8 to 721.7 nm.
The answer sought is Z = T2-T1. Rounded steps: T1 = 102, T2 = 102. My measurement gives 0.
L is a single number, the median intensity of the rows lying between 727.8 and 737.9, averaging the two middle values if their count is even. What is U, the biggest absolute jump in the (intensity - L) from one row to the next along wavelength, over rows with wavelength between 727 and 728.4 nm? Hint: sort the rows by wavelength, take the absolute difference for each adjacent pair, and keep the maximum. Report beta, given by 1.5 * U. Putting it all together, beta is 18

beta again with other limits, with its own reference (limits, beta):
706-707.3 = 4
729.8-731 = 10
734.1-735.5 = 18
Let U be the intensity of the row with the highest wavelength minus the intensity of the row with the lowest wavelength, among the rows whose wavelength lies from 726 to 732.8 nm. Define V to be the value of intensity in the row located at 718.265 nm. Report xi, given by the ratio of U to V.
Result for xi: 0.03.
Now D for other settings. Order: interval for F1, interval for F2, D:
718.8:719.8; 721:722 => -13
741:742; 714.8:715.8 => -10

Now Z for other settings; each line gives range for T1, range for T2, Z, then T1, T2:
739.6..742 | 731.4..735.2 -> -3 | 117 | 115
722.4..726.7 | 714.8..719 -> -4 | 108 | 104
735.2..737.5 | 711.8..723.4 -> 3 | 98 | 101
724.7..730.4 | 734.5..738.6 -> -10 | 107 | 97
